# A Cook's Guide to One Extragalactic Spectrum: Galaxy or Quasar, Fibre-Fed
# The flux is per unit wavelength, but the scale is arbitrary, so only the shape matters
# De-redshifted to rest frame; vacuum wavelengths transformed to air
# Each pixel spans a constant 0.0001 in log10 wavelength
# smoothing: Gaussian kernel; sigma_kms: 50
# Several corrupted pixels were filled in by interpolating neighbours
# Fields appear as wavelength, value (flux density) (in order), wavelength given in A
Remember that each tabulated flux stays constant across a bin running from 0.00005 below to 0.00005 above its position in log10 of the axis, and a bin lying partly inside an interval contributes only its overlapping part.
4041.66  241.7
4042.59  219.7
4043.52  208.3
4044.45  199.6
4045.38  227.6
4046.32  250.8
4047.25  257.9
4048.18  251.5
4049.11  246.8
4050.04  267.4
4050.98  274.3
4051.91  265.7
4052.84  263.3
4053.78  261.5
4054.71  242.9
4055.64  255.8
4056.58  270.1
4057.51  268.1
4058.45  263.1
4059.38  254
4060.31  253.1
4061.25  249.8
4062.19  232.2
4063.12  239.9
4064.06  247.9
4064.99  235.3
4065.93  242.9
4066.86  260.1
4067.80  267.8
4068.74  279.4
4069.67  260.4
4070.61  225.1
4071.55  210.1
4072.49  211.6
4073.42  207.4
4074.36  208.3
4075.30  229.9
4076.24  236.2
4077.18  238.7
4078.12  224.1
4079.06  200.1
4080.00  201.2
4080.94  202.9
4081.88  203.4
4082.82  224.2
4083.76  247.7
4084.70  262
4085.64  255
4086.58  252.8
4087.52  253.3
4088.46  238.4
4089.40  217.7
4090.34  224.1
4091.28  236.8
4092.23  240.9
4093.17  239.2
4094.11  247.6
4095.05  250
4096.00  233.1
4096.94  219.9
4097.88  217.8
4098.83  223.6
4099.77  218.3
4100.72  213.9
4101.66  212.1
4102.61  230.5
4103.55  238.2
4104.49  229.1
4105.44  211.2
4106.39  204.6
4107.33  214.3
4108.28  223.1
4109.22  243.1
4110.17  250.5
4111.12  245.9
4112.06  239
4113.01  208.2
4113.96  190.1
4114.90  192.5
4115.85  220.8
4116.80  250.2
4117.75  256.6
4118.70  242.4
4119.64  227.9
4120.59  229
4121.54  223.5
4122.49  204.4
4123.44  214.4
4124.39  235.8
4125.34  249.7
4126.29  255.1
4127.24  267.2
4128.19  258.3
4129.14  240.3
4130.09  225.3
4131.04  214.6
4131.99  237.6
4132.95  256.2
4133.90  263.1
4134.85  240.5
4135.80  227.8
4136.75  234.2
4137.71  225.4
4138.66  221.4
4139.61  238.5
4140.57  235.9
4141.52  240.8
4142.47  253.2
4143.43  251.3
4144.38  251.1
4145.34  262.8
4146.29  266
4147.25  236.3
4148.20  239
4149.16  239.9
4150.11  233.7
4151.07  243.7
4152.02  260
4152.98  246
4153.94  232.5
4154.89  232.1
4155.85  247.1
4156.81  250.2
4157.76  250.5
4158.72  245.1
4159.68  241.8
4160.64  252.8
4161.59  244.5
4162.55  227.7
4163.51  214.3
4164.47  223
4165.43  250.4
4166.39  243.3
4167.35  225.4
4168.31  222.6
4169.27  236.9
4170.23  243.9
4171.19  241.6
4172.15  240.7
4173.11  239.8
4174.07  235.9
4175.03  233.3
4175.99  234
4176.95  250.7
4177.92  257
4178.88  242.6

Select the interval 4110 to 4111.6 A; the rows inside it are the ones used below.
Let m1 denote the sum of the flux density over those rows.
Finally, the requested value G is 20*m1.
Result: 9928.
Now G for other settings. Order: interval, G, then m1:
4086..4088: 10122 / 506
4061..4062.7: 9640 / 482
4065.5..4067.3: 10060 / 503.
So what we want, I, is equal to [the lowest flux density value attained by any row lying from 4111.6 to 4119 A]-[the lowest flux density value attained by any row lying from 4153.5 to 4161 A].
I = -42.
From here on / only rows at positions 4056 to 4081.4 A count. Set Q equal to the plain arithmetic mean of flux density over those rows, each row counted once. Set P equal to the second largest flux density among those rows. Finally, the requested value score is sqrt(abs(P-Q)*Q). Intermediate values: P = 270.1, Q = 238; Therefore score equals 88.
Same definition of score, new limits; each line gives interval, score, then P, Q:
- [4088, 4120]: 72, 250.5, 228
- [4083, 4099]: 62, 255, 239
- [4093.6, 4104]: 67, 247.6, 228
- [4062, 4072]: 74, 267.8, 246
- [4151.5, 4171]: 56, 252.8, 240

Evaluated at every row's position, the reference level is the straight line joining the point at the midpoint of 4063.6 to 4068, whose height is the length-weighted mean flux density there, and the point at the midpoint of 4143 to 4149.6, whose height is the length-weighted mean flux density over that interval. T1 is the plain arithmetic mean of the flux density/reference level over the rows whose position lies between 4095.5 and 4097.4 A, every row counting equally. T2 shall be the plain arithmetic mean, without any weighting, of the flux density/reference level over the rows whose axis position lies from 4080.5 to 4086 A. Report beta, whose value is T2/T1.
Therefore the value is 1.03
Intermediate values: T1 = 0.91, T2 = 0.93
